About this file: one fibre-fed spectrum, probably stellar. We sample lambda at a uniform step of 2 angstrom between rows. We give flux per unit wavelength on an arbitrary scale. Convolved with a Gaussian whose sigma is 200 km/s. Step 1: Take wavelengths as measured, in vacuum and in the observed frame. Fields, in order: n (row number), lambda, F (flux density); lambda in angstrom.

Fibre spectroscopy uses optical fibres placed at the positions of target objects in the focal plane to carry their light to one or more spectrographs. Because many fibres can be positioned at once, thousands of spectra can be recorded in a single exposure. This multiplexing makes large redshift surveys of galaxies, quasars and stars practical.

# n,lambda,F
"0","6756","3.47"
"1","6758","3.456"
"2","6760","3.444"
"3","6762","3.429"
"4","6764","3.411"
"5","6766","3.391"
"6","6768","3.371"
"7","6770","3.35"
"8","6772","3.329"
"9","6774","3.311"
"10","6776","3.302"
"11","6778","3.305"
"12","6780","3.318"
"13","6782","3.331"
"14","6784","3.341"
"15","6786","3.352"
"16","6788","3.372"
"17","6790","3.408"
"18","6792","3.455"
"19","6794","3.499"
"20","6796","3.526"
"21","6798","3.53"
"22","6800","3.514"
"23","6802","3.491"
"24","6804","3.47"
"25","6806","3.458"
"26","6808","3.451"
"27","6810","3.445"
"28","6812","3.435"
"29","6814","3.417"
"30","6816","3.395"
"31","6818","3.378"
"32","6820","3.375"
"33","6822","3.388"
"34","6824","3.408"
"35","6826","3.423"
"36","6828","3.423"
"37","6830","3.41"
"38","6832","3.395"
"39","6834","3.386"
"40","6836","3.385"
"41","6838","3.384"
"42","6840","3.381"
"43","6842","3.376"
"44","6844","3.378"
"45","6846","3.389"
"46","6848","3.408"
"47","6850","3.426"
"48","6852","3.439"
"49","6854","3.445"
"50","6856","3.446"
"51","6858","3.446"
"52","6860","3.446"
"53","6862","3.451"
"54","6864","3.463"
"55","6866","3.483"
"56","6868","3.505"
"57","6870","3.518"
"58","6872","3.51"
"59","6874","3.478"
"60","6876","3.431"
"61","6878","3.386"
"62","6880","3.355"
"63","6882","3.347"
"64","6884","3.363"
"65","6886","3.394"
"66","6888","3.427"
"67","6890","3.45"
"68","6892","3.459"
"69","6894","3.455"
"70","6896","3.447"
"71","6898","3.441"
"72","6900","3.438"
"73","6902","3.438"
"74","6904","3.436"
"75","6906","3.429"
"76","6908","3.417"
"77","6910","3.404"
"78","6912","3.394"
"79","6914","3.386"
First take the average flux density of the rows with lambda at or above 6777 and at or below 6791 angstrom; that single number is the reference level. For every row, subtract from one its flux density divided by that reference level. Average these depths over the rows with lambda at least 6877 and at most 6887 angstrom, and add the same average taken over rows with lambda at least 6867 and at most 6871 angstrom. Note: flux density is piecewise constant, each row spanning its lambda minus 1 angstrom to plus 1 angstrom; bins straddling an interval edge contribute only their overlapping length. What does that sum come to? -0.056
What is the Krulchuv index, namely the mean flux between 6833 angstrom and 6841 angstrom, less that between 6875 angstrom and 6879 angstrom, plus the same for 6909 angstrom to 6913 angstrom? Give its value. 3.37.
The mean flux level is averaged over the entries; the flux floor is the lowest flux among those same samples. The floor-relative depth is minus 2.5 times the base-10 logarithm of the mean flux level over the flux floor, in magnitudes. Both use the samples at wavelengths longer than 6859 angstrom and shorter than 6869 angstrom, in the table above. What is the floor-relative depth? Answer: -0.0074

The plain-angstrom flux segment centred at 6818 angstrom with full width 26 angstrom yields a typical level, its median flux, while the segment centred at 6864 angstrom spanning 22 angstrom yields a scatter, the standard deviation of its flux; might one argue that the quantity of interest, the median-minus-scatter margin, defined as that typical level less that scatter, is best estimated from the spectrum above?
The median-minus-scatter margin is 3.39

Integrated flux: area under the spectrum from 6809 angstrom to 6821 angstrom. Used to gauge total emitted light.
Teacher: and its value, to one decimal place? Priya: 40.9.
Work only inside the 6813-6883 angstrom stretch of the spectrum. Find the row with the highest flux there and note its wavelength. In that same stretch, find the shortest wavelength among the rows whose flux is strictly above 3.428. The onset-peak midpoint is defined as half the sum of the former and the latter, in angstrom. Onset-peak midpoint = 6861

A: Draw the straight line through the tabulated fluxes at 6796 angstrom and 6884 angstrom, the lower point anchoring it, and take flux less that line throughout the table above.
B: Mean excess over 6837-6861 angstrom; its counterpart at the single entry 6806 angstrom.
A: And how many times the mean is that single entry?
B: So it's 3.5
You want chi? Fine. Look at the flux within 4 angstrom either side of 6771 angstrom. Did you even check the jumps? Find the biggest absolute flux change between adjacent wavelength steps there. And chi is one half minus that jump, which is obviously 0.479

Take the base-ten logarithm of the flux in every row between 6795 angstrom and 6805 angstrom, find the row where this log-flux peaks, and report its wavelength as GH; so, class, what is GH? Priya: 6798 angstrom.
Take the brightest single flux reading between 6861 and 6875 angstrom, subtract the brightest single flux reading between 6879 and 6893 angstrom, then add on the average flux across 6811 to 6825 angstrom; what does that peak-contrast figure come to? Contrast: 3.46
